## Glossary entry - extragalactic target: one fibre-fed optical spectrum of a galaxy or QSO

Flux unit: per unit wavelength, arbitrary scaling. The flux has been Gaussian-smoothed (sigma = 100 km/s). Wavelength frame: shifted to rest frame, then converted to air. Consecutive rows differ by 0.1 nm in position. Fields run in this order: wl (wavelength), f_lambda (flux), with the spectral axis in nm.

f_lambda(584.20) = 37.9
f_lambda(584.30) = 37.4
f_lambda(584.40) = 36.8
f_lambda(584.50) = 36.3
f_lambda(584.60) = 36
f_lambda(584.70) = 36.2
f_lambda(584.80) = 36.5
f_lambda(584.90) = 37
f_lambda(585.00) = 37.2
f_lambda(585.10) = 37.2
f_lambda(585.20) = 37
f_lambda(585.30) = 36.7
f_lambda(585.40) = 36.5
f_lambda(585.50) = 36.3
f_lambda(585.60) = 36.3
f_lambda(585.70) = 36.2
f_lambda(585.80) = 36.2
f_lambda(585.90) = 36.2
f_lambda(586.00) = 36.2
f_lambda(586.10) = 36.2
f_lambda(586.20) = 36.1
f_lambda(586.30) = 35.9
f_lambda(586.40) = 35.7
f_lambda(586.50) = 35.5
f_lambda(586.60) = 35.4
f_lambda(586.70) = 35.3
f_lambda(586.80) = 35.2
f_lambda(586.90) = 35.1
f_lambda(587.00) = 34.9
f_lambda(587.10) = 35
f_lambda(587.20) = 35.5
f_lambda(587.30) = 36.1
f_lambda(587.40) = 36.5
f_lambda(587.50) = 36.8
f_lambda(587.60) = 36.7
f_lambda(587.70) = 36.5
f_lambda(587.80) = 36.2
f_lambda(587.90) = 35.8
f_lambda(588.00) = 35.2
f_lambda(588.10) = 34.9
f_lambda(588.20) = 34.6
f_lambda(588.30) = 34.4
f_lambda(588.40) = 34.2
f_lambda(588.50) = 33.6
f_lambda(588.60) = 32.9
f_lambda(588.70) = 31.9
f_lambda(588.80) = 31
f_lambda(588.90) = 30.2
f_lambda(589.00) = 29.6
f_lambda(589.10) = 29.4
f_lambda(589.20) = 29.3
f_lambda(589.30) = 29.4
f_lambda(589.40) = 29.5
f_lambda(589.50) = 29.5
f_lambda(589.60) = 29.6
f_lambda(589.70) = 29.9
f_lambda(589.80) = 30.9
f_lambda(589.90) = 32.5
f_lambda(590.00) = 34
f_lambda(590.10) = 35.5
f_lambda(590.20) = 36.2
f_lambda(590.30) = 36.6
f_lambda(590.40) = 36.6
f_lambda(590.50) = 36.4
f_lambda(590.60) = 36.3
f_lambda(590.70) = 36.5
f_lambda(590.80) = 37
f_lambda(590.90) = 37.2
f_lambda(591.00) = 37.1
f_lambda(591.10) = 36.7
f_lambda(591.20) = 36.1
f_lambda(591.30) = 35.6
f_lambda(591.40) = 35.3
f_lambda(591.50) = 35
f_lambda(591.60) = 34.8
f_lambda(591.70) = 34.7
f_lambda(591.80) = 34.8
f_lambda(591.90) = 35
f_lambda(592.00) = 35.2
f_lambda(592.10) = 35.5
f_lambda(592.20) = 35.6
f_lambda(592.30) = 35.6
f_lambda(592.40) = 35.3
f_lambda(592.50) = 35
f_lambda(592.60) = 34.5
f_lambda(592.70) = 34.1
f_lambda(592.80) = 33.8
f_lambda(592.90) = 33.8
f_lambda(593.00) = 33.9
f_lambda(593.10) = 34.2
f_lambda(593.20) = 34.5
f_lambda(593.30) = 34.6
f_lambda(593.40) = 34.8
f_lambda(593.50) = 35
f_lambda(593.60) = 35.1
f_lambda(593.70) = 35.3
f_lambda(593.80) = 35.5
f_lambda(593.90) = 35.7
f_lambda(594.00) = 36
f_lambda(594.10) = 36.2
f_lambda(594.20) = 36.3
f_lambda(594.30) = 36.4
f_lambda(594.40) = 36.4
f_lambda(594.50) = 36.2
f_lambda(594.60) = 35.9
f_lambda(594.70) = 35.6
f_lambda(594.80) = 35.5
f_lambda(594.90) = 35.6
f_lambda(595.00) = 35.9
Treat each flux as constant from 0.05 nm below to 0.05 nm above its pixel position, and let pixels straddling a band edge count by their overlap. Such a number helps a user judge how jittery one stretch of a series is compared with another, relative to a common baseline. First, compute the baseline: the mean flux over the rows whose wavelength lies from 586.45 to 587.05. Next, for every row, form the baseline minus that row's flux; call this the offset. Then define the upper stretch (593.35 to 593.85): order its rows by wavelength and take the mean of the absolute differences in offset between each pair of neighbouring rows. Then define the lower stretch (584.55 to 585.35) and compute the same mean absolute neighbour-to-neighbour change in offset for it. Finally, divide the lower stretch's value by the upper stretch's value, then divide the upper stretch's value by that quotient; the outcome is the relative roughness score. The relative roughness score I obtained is 0.13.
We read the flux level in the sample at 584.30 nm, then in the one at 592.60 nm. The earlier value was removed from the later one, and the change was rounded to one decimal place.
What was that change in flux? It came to -2.9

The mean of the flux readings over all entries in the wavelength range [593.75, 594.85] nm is 36.0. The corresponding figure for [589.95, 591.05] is 36.3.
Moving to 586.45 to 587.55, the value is 35.6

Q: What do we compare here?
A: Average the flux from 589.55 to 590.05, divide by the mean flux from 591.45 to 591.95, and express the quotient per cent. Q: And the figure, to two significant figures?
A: 90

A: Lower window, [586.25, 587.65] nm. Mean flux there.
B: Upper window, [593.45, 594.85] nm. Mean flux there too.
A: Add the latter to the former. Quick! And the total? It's 71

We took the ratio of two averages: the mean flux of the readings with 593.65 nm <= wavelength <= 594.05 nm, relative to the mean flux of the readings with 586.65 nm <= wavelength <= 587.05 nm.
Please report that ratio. 1.01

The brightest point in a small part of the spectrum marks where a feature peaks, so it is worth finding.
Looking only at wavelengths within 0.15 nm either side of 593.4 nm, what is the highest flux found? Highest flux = 35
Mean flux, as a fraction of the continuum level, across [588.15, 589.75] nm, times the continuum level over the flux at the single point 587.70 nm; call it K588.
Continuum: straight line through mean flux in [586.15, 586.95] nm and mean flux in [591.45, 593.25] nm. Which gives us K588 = 0.86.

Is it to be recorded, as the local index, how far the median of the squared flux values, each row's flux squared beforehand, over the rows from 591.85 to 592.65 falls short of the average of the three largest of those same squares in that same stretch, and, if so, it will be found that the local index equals 22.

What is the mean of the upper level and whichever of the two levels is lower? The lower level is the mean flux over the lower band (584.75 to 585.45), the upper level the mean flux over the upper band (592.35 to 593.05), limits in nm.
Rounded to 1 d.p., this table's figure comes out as 34.3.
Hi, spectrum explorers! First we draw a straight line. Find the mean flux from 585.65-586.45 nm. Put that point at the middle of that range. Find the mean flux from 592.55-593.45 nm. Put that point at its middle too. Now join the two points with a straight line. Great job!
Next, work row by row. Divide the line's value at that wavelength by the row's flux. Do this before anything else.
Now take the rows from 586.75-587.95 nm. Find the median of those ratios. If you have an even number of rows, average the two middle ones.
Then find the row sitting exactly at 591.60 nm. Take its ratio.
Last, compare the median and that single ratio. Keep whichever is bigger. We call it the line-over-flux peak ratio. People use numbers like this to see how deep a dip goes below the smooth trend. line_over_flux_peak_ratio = 0.99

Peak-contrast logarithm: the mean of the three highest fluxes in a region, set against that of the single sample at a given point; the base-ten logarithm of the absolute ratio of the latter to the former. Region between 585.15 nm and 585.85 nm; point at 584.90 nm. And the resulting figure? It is 0.00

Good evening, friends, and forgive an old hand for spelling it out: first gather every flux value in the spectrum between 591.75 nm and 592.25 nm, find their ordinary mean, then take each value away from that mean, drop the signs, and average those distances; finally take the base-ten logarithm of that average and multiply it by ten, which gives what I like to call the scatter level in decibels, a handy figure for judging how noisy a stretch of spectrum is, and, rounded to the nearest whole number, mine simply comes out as -6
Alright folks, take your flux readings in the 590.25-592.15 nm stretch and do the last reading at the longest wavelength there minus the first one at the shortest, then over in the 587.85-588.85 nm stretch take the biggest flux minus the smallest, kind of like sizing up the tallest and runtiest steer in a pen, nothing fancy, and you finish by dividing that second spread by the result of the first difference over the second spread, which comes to -21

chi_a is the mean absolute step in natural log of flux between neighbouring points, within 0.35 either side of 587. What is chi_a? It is 0.008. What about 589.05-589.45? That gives 0.003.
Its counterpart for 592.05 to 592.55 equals 0.005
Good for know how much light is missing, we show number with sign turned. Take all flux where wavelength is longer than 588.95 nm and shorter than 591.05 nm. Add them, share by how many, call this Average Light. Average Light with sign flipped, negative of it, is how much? -33.3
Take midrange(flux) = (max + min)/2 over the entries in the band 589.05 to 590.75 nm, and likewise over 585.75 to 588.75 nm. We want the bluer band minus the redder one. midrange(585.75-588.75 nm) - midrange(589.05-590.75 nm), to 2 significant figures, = 1.4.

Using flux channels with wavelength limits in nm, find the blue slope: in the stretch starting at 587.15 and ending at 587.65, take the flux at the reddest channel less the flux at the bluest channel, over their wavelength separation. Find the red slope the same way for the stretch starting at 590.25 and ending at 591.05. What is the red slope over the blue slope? 0.2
